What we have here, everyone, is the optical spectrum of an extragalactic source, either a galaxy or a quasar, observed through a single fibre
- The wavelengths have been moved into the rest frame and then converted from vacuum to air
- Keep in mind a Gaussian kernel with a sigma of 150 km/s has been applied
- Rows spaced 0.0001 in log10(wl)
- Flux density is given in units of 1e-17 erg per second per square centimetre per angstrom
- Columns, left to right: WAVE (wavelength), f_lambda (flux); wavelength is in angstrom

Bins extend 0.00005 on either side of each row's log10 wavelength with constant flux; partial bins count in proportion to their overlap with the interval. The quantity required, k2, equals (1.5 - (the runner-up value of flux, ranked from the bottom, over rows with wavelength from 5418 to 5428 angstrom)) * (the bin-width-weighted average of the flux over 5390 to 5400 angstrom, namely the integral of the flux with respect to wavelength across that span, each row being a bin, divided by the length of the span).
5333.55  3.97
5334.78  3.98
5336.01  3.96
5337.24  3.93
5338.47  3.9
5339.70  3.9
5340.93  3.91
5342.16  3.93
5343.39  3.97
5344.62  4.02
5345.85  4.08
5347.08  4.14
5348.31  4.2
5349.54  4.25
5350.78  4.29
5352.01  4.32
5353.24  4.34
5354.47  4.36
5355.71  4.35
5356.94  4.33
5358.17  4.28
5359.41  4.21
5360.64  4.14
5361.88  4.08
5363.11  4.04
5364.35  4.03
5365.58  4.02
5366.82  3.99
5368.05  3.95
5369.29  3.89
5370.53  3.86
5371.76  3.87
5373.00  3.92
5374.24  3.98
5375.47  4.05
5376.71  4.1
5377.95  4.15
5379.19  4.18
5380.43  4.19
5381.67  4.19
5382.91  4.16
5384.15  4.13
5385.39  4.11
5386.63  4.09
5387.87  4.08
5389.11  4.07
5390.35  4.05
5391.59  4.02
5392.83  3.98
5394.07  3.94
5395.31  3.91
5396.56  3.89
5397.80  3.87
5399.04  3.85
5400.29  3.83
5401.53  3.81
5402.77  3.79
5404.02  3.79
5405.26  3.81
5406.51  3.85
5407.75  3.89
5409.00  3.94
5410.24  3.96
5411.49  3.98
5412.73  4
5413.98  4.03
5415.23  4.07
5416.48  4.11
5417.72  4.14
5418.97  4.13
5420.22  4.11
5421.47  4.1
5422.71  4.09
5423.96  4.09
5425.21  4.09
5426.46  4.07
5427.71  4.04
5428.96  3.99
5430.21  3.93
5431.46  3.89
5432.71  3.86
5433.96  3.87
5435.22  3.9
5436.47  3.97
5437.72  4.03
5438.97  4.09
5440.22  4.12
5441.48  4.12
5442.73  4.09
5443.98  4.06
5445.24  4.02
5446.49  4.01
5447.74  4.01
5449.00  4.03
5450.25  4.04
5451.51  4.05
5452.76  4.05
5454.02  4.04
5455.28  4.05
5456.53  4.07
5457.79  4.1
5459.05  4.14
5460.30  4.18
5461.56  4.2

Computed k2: -10.1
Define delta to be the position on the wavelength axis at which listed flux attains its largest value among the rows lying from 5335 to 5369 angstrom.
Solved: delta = 5354.47 angstrom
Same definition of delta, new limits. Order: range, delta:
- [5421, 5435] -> 5421.47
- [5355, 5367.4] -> 5355.71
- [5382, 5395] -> 5382.91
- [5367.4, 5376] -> 5375.47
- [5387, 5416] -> 5387.87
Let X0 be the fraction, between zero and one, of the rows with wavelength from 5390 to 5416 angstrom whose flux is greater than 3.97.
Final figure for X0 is 0.3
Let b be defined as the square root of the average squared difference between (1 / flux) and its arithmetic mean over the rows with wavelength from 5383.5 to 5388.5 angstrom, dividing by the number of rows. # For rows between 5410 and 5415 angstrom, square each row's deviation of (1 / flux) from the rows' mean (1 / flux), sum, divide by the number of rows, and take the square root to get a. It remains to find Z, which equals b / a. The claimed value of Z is 0.7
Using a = 0.0016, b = 0.0011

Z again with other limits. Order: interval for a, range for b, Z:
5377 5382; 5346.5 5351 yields 3.4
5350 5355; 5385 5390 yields 0.6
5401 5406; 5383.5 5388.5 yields 1.6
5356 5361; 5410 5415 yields 0.4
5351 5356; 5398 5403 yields 2.0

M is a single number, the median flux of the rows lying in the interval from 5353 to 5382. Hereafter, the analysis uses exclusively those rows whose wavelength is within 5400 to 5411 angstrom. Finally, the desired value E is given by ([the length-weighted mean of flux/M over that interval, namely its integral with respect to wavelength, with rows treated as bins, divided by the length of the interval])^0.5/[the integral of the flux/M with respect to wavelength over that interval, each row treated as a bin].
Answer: 0.09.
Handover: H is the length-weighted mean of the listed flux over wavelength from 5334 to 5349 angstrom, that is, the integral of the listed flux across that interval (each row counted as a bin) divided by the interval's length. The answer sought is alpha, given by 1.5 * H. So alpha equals 5.99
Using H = 3.99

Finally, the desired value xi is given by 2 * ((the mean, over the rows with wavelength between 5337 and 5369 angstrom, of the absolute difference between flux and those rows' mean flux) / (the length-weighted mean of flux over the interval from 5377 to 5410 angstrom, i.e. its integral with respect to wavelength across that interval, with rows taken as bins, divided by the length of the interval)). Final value 0.071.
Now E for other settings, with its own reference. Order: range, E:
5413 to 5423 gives 0.10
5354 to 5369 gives 0.07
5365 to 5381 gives 0.06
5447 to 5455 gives 0.13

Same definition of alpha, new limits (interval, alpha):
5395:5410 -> 5.78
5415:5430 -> 6.12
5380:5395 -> 6.12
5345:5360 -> 6.39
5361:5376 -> 5.96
